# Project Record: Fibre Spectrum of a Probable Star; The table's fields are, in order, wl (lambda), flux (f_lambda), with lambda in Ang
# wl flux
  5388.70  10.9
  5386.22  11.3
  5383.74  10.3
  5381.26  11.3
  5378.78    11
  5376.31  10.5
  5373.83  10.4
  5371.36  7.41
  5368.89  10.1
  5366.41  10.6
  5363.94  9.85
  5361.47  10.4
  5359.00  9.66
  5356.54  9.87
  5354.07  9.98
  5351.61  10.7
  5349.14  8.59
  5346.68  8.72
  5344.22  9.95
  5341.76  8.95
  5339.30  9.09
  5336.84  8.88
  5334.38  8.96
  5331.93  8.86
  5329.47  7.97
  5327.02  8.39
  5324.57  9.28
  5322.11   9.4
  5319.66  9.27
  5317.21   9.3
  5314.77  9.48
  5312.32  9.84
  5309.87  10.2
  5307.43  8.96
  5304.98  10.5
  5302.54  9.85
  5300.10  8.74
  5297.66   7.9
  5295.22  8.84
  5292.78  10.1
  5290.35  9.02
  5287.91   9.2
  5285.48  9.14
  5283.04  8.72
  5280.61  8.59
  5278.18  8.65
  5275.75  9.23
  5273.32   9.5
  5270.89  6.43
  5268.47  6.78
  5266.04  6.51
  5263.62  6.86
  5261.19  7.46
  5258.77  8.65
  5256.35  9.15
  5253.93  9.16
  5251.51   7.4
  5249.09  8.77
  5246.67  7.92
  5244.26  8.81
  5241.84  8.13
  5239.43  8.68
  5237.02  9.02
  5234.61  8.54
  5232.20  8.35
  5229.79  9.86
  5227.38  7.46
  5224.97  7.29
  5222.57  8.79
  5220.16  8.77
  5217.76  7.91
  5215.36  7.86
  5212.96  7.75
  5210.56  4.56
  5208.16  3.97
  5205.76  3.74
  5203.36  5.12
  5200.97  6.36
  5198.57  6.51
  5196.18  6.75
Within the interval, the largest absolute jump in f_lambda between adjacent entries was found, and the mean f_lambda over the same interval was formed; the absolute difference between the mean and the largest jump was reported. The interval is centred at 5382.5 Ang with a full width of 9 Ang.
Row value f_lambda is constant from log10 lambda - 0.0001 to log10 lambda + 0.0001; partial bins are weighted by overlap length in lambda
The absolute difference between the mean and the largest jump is 10.0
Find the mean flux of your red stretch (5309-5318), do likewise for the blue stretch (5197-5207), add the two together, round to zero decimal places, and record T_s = 15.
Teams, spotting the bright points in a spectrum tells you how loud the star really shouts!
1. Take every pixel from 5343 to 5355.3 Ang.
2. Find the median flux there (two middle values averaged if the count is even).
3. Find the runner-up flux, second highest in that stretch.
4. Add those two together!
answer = 19.9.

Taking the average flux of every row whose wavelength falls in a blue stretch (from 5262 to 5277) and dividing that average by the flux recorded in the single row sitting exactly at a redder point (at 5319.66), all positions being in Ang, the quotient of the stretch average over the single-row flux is 0.81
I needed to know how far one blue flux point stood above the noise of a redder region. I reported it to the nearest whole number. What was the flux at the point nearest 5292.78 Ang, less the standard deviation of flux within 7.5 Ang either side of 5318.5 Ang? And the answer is 10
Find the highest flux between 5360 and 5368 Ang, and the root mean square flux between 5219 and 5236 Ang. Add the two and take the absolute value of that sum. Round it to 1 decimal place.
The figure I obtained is 19.1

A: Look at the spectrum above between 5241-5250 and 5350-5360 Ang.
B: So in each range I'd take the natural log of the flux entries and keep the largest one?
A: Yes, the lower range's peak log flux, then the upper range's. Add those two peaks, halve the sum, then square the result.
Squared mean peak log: 5.2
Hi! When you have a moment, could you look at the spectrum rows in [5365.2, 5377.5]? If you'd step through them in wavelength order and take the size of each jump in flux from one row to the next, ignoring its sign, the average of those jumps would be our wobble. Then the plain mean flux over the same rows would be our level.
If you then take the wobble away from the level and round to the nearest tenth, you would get 8.2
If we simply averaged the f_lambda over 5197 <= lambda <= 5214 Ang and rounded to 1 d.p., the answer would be 5.4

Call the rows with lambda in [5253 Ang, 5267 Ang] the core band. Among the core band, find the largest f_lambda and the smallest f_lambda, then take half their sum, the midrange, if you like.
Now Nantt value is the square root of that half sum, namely 2.80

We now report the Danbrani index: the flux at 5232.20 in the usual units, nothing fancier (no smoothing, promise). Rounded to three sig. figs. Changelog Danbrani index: 8.35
